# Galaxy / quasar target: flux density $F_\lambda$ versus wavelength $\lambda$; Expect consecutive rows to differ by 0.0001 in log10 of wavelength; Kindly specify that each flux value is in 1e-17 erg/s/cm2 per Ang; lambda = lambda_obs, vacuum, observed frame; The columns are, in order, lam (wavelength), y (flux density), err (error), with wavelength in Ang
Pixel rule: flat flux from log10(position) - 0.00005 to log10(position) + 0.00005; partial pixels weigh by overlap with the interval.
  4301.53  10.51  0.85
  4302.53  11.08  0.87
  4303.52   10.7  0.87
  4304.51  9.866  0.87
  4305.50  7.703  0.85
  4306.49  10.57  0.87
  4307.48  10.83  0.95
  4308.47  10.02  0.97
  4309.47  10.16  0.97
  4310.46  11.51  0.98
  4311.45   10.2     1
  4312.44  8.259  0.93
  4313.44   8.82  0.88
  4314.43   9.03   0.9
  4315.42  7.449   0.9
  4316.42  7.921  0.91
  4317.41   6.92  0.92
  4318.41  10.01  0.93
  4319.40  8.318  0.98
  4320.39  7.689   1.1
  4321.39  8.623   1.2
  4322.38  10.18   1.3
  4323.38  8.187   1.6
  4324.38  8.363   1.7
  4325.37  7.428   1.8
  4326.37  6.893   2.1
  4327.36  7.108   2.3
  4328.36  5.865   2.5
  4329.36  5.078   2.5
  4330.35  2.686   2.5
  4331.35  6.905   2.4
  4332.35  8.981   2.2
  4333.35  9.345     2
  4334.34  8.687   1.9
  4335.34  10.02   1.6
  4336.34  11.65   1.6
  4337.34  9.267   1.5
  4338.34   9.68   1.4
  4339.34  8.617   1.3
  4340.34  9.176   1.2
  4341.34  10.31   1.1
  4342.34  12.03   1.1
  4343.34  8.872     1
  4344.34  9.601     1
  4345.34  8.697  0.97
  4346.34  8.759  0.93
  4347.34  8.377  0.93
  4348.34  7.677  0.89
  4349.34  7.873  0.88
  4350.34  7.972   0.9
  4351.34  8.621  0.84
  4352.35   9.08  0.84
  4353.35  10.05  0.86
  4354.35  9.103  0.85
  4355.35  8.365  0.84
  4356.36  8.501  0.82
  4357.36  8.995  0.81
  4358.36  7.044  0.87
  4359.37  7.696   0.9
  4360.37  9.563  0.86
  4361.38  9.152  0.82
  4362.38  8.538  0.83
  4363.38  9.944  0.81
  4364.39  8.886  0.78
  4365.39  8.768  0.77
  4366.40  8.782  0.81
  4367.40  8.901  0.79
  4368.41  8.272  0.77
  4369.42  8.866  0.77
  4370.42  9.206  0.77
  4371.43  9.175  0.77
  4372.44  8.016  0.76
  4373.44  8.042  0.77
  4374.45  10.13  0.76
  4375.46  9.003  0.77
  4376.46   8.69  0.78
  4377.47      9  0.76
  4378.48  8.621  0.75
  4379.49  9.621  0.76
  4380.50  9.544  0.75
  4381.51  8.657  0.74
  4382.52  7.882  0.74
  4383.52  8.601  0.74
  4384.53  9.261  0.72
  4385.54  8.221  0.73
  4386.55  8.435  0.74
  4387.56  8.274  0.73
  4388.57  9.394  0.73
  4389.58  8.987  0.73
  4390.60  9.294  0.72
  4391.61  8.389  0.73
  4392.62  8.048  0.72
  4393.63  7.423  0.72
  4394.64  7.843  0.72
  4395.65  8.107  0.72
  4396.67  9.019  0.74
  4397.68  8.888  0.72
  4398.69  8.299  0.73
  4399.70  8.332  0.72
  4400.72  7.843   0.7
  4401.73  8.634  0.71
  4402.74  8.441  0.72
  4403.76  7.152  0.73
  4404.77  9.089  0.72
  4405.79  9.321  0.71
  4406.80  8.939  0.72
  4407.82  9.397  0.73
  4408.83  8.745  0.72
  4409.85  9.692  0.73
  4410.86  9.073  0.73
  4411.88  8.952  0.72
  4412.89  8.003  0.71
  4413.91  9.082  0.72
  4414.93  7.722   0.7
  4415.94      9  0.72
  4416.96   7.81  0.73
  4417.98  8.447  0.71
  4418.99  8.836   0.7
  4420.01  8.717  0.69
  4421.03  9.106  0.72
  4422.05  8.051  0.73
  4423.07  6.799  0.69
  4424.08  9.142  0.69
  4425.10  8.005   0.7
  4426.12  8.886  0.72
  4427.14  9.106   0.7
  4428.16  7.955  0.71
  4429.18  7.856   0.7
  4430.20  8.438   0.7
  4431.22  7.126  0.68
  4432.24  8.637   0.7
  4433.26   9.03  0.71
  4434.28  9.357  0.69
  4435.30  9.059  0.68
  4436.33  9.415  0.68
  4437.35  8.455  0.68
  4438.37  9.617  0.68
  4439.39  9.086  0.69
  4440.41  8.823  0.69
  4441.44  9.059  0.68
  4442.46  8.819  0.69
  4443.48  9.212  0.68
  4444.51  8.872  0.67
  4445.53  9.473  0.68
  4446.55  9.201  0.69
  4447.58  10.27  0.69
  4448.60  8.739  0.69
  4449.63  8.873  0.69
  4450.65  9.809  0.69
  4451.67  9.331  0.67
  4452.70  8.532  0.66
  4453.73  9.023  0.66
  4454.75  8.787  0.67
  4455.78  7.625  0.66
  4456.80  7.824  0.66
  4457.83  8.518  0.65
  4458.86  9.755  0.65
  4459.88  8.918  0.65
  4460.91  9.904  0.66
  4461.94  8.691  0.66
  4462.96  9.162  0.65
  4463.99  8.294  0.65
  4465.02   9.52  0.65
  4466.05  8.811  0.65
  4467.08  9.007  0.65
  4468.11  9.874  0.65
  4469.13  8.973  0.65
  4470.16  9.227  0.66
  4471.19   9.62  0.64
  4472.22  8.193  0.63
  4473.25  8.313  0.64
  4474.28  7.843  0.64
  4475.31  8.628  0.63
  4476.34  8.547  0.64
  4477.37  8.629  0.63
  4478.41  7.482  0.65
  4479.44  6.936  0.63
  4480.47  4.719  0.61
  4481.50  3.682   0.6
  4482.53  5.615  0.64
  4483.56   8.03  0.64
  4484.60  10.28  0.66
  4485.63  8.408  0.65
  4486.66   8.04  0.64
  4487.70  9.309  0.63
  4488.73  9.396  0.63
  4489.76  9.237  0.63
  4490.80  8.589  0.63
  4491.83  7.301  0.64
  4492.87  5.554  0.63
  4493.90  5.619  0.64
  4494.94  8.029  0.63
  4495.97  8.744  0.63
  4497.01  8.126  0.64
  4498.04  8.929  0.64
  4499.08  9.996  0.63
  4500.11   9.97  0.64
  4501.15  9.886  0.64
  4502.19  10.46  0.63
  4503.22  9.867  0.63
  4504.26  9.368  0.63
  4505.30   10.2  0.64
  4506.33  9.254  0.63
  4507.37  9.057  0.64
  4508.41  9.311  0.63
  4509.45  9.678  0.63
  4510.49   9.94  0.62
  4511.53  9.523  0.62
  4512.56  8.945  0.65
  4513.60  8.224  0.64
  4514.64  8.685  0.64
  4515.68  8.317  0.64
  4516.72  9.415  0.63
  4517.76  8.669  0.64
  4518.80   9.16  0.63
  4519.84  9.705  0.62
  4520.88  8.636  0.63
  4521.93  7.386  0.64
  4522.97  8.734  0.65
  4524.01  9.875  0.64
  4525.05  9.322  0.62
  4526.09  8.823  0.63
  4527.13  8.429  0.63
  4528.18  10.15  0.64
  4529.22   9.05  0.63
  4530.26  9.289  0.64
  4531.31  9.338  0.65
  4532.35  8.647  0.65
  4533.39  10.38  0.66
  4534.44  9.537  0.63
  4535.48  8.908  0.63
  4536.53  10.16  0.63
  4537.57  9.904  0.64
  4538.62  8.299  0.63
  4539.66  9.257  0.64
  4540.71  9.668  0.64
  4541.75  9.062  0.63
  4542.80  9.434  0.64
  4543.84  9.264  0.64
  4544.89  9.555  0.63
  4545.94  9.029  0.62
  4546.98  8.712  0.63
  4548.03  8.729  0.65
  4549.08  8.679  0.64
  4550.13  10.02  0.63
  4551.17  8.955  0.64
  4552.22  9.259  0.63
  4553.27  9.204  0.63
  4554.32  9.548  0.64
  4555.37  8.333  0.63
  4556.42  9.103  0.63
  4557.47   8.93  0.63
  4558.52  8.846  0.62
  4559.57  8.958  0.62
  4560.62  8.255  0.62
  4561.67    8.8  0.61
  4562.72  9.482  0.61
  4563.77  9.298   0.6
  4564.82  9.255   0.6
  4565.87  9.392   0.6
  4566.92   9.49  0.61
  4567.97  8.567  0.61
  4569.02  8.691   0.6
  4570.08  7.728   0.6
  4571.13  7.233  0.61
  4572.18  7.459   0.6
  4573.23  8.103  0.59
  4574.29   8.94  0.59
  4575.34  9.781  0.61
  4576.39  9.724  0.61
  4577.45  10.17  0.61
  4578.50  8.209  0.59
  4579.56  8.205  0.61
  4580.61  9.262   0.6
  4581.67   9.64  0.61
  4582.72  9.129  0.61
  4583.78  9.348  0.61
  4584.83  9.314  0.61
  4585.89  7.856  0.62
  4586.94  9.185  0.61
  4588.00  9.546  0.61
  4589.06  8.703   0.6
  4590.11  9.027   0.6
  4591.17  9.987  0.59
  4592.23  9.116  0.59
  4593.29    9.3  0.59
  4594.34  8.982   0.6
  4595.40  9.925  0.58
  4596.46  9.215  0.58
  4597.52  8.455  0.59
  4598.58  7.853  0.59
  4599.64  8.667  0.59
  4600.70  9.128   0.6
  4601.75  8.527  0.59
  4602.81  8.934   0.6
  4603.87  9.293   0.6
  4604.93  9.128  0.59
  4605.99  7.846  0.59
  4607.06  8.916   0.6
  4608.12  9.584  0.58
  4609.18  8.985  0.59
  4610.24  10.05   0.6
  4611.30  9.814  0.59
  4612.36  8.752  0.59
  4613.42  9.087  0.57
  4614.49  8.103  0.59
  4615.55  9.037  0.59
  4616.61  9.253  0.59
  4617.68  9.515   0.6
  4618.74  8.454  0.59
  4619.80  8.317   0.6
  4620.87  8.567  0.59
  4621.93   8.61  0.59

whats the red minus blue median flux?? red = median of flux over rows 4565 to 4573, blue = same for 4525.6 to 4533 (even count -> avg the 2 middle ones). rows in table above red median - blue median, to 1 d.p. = -0.5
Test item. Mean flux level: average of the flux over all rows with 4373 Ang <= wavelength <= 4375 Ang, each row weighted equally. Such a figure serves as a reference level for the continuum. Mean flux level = 9.09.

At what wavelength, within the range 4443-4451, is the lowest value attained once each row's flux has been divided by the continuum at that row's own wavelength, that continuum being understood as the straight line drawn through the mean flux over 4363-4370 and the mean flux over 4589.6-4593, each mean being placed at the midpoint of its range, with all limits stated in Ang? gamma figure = 4448.60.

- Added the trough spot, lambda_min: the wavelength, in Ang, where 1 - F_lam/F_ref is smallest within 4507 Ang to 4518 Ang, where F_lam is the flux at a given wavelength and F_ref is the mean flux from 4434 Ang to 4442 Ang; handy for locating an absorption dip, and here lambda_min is 4510.49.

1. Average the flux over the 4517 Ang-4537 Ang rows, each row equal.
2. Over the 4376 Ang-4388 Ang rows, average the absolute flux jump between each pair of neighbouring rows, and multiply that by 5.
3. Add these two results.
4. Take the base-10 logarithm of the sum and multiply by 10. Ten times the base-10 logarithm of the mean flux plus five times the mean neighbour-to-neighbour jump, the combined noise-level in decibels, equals 10.8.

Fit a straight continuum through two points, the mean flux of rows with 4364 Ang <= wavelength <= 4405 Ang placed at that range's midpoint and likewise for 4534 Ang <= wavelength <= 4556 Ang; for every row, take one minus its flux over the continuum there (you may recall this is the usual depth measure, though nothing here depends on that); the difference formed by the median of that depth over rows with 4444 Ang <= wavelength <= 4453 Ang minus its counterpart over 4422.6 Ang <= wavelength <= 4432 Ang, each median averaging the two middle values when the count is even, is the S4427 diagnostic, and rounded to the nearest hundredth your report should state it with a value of -0.13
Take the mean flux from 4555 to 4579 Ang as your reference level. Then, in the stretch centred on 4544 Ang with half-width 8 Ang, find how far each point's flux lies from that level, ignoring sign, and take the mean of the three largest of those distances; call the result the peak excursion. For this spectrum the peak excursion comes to 1.21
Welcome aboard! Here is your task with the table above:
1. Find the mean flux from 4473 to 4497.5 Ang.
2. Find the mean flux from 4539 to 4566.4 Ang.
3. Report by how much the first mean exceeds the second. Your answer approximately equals -1.41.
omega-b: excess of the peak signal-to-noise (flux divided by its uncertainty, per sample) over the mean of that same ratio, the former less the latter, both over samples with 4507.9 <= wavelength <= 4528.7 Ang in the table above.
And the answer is 1.7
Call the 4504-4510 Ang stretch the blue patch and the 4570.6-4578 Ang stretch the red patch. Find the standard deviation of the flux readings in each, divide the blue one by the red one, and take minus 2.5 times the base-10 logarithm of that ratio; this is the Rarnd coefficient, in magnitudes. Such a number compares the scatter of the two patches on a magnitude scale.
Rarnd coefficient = 1.2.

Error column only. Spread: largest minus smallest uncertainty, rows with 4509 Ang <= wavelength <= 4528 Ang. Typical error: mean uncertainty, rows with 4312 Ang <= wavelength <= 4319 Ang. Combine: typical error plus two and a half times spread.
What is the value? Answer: 1.0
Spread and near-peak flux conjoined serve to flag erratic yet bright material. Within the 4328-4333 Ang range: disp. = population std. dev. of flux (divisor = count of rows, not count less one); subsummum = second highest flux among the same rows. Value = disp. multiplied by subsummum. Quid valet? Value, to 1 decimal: 14.3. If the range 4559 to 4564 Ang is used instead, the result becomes 4.0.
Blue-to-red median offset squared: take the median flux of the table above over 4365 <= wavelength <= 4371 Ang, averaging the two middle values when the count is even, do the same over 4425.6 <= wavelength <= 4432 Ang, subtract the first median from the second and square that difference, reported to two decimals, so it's 0.39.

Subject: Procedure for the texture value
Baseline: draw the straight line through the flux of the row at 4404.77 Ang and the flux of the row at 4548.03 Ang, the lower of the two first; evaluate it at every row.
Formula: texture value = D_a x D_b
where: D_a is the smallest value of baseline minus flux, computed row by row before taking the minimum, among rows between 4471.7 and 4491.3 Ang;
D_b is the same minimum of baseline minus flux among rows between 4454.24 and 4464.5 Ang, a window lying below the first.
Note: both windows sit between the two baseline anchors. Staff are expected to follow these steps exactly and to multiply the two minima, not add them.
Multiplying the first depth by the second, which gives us 1.3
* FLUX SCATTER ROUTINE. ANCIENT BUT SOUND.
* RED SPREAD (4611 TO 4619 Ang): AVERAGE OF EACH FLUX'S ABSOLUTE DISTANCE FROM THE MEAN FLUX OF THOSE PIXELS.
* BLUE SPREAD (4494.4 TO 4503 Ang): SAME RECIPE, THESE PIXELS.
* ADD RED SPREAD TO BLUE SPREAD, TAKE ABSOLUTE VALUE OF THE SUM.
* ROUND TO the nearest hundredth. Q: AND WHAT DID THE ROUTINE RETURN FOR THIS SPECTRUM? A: 1.23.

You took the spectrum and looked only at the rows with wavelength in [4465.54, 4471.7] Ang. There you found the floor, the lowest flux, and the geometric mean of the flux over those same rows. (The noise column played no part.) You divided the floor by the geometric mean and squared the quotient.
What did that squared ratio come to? 0.908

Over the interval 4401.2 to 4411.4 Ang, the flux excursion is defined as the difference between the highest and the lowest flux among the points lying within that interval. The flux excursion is 2.5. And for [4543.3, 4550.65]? 1.3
